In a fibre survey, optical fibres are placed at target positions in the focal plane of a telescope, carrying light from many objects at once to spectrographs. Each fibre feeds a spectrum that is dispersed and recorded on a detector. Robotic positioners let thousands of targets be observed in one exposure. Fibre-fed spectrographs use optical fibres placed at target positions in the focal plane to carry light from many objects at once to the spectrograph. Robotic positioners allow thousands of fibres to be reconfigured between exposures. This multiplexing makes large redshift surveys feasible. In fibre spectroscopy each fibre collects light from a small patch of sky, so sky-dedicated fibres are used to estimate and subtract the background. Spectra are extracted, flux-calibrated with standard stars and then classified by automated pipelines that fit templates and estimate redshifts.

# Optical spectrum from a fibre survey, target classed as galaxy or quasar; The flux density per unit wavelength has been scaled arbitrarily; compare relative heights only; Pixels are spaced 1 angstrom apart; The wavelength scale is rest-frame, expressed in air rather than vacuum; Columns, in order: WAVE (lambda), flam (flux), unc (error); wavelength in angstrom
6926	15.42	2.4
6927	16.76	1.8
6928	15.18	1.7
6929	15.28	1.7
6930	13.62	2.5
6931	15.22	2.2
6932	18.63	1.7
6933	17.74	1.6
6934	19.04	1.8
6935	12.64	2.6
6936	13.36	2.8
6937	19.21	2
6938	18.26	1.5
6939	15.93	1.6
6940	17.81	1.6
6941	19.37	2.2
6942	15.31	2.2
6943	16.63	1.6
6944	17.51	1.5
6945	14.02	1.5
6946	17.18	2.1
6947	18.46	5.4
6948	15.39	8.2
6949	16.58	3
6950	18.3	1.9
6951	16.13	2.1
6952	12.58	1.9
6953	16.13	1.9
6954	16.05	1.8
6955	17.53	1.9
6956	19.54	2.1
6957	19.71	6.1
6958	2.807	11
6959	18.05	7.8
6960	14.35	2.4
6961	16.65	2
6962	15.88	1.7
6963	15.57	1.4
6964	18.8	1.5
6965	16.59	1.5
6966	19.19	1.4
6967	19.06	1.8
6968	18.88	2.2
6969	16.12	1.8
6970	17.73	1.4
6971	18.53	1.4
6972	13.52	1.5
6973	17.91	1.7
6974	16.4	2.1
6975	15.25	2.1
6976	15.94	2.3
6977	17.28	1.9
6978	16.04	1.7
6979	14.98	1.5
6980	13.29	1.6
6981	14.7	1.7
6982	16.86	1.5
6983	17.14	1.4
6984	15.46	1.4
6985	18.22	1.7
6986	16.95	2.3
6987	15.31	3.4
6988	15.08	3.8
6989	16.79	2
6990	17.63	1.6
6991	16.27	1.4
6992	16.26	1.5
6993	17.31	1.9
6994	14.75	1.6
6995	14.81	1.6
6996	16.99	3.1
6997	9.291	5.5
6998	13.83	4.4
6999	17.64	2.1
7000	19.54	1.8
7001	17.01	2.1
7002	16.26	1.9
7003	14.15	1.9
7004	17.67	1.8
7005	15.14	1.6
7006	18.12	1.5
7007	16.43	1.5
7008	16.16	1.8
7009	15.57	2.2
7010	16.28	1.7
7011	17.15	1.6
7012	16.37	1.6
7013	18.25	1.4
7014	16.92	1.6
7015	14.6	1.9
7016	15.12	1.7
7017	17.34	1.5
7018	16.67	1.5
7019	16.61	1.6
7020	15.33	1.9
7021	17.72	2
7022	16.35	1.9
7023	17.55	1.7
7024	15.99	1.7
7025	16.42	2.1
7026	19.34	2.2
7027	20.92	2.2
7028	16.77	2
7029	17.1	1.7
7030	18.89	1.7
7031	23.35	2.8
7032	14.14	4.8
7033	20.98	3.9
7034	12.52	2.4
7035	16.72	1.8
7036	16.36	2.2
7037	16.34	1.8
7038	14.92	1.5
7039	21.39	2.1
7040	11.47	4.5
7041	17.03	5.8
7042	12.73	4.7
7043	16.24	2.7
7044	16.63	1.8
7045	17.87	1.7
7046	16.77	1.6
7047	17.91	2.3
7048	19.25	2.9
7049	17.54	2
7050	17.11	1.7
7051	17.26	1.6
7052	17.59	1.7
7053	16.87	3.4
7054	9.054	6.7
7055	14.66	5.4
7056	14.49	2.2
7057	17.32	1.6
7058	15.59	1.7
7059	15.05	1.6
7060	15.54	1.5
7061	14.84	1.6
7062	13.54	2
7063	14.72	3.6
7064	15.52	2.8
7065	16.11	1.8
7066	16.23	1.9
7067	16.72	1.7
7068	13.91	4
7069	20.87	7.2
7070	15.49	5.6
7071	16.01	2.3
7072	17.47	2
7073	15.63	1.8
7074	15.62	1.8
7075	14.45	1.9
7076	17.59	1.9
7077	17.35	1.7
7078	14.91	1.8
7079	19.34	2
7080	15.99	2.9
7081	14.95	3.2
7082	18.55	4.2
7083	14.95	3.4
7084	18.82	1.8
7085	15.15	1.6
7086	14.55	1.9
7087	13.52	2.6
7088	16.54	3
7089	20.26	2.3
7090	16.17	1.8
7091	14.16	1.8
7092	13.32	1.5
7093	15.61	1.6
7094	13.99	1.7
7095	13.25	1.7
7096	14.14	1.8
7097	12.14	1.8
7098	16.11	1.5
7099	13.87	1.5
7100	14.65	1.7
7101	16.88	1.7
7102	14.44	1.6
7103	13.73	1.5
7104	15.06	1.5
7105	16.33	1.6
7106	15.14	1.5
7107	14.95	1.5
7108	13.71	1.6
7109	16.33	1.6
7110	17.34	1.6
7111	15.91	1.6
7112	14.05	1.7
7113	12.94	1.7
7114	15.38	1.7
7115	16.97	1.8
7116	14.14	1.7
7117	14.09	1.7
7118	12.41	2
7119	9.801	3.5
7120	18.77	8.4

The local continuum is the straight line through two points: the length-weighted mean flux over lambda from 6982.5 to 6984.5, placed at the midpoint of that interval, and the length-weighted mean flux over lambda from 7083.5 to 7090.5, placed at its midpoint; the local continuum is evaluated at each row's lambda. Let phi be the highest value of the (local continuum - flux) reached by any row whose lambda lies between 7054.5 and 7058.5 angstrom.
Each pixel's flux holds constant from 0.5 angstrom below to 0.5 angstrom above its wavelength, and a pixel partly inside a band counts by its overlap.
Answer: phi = 1.90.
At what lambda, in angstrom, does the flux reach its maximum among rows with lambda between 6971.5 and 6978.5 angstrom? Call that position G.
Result 6973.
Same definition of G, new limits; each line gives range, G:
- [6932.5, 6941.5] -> 6941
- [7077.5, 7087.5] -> 7079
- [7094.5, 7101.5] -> 7101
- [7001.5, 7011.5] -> 7006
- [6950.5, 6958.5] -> 6957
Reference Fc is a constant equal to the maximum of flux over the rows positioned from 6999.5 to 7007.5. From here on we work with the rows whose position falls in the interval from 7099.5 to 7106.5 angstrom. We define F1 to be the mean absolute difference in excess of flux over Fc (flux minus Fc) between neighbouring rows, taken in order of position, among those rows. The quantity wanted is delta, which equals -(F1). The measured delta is -1.53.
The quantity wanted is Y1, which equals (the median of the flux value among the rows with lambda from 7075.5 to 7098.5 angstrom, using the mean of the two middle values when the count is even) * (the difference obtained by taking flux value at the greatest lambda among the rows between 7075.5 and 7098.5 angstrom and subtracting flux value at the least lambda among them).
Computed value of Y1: -22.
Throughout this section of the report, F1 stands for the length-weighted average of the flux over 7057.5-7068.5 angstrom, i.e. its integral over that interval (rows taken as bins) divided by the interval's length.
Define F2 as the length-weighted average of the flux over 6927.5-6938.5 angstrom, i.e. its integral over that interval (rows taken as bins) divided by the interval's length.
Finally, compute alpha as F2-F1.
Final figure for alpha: 1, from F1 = 15.3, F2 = 16.2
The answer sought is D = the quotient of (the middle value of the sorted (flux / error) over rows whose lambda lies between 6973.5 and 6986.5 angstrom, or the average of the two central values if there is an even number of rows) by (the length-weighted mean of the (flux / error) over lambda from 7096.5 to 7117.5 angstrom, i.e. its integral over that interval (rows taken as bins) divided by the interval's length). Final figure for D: 0.98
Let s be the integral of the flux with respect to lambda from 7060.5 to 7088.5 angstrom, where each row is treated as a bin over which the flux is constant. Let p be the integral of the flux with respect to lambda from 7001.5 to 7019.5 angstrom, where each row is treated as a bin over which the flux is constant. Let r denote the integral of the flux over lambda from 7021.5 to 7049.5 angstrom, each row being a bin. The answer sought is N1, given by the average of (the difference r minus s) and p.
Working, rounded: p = 295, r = 479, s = 449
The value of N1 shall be 162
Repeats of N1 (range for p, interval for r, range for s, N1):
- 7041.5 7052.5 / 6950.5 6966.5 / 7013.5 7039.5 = -2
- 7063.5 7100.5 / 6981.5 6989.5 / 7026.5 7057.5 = 99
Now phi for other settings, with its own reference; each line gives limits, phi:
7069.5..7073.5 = 0.92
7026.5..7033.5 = 2.22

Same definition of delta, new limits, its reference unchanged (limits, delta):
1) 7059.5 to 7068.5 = -1.00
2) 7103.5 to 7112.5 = -1.35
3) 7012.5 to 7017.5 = -1.60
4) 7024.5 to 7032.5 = -3.49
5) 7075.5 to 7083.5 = -2.67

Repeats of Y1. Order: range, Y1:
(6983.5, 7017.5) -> 31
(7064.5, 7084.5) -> 44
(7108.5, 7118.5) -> -58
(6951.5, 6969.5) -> 59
